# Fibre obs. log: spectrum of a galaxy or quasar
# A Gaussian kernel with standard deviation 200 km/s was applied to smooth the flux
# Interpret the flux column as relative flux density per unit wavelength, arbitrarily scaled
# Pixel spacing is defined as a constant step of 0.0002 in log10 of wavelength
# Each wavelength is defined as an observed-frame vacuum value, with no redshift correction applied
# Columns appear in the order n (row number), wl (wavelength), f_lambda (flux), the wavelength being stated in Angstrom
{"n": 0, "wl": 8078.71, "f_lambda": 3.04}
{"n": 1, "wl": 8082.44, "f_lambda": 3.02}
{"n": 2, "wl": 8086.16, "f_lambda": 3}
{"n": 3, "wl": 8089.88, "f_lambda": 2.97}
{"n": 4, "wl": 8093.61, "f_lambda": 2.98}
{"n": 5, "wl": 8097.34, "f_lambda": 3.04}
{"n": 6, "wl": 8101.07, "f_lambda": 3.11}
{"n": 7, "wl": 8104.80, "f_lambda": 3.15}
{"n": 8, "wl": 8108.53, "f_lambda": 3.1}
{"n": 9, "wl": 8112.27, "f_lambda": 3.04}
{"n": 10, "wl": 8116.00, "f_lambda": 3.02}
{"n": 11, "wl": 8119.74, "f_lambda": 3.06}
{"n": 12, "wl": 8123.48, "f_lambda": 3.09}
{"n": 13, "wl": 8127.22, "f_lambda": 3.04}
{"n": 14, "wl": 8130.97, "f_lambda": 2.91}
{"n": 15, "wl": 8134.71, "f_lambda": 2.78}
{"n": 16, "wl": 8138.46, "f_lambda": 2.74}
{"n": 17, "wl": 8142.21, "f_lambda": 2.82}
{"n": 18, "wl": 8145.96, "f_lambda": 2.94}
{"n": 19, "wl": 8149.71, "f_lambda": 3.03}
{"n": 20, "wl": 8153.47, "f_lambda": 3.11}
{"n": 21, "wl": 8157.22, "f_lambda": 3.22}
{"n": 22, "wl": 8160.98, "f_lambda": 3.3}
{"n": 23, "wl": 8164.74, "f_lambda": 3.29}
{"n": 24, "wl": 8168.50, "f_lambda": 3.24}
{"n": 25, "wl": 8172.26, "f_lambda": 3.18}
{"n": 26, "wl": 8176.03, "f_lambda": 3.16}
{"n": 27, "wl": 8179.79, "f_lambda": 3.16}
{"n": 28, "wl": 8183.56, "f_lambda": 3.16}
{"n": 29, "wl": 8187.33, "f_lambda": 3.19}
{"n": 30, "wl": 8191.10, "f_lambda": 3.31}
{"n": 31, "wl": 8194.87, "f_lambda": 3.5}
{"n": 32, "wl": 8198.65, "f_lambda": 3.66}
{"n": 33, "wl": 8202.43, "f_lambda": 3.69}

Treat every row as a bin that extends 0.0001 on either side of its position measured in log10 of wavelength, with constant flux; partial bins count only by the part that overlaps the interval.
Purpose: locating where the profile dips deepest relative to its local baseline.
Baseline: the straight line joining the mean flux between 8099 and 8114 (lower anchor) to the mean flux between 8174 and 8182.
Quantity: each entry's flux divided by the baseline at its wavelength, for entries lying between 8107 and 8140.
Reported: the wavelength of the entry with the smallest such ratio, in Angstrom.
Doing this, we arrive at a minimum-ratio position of 8138.46 Angstrom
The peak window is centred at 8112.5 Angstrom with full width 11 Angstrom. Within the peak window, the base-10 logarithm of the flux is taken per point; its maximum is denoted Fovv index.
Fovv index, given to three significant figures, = 0.491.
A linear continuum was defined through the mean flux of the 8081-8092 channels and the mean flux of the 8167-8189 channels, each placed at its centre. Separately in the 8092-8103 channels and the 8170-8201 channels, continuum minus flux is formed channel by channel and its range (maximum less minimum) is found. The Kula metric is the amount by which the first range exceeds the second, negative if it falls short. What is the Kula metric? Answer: -0.35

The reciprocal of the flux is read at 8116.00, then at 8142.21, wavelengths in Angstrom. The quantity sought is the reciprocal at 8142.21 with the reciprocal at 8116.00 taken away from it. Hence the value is 0.023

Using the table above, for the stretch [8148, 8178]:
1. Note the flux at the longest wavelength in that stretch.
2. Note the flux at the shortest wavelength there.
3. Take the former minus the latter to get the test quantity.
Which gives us 0.13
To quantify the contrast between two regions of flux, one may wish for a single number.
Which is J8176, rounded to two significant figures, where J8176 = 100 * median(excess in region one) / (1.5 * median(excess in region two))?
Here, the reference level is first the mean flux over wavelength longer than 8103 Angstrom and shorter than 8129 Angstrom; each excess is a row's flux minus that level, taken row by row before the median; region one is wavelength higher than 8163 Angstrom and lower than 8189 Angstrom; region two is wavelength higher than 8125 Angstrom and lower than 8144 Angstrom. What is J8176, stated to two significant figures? -29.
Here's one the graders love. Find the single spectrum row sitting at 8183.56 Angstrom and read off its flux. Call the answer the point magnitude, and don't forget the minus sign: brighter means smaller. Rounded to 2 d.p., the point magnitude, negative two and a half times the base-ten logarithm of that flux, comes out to -1.25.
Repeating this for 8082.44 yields -1.20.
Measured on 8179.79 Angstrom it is -1.25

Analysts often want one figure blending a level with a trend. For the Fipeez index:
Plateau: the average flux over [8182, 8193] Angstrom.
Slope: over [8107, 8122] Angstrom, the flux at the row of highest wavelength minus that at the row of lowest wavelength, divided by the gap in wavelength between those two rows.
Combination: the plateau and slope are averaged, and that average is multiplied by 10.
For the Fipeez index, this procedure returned 16.1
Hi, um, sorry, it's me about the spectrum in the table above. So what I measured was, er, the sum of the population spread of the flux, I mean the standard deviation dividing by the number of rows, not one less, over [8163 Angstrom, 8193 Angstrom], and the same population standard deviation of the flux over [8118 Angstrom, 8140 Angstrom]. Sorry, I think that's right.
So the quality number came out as 0.195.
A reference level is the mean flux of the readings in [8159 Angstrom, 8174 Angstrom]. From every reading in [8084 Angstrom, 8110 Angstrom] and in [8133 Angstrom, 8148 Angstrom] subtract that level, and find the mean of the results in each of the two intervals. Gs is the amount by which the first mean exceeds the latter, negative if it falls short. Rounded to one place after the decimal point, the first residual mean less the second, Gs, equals 0.2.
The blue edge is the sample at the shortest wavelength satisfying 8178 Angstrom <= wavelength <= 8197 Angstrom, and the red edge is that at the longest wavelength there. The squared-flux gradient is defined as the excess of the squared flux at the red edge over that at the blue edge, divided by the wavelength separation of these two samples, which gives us 0.15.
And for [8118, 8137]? -0.11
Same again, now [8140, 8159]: 0.16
